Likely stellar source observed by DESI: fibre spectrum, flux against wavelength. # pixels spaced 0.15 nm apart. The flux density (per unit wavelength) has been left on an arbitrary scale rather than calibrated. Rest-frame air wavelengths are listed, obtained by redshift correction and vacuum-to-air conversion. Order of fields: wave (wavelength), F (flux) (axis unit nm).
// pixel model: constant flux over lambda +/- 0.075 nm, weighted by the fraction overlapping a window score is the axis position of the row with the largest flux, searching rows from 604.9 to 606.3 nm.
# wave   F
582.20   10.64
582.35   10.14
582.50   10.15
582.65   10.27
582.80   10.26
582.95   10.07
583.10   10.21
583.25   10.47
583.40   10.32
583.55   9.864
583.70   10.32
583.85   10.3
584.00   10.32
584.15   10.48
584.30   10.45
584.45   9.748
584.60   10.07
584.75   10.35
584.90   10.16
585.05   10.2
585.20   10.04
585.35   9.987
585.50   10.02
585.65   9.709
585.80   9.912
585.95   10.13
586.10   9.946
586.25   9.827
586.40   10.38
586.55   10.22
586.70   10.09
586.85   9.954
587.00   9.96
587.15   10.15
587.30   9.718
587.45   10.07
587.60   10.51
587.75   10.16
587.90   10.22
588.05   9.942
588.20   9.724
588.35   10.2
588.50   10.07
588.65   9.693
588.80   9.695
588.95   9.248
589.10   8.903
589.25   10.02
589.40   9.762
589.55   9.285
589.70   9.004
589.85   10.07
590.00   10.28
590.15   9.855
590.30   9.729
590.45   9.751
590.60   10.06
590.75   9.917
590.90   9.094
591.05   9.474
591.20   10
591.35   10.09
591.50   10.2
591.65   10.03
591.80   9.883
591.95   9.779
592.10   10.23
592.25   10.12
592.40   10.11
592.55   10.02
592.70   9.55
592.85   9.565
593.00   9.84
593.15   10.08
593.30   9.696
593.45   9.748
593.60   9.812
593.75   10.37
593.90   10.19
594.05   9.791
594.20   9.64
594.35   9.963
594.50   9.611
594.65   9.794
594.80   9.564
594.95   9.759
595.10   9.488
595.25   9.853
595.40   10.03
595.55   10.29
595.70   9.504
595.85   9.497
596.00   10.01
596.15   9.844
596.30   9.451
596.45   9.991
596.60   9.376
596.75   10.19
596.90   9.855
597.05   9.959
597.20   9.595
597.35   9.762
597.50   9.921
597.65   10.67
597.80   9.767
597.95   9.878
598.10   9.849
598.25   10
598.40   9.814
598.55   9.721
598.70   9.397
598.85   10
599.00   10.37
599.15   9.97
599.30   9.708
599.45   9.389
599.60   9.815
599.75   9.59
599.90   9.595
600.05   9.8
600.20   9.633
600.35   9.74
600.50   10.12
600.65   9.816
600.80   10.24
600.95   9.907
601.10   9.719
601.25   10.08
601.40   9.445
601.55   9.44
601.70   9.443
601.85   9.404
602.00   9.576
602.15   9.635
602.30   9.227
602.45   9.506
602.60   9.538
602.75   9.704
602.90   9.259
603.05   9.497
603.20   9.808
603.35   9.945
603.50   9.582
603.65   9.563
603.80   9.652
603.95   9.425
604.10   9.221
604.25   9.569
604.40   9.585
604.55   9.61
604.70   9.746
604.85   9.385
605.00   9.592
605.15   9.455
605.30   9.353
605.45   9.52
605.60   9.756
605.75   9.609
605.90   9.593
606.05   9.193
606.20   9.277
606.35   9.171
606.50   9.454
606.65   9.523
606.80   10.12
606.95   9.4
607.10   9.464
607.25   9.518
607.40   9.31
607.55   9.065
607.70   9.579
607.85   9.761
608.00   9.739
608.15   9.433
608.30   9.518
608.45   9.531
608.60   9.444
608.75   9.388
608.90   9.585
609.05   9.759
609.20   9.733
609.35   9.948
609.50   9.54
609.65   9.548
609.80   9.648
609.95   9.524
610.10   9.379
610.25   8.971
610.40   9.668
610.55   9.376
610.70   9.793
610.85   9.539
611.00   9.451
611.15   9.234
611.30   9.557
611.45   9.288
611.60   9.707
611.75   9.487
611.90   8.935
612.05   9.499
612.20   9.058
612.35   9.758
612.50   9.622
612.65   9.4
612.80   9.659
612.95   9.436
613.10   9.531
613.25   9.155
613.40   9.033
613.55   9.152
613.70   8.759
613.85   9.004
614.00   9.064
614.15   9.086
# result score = 605.60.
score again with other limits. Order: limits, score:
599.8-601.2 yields 600.80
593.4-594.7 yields 593.75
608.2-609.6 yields 609.35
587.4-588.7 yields 587.60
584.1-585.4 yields 584.15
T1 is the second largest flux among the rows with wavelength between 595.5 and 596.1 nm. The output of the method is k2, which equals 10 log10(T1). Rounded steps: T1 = 10.01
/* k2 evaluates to 10.0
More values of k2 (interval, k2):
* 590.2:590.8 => 10.0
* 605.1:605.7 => 9.8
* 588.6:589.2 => 9.9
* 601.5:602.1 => 9.8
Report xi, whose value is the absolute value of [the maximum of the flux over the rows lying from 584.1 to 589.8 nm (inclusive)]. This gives 10.5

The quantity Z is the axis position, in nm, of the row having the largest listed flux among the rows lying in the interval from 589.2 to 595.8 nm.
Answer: 593.75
